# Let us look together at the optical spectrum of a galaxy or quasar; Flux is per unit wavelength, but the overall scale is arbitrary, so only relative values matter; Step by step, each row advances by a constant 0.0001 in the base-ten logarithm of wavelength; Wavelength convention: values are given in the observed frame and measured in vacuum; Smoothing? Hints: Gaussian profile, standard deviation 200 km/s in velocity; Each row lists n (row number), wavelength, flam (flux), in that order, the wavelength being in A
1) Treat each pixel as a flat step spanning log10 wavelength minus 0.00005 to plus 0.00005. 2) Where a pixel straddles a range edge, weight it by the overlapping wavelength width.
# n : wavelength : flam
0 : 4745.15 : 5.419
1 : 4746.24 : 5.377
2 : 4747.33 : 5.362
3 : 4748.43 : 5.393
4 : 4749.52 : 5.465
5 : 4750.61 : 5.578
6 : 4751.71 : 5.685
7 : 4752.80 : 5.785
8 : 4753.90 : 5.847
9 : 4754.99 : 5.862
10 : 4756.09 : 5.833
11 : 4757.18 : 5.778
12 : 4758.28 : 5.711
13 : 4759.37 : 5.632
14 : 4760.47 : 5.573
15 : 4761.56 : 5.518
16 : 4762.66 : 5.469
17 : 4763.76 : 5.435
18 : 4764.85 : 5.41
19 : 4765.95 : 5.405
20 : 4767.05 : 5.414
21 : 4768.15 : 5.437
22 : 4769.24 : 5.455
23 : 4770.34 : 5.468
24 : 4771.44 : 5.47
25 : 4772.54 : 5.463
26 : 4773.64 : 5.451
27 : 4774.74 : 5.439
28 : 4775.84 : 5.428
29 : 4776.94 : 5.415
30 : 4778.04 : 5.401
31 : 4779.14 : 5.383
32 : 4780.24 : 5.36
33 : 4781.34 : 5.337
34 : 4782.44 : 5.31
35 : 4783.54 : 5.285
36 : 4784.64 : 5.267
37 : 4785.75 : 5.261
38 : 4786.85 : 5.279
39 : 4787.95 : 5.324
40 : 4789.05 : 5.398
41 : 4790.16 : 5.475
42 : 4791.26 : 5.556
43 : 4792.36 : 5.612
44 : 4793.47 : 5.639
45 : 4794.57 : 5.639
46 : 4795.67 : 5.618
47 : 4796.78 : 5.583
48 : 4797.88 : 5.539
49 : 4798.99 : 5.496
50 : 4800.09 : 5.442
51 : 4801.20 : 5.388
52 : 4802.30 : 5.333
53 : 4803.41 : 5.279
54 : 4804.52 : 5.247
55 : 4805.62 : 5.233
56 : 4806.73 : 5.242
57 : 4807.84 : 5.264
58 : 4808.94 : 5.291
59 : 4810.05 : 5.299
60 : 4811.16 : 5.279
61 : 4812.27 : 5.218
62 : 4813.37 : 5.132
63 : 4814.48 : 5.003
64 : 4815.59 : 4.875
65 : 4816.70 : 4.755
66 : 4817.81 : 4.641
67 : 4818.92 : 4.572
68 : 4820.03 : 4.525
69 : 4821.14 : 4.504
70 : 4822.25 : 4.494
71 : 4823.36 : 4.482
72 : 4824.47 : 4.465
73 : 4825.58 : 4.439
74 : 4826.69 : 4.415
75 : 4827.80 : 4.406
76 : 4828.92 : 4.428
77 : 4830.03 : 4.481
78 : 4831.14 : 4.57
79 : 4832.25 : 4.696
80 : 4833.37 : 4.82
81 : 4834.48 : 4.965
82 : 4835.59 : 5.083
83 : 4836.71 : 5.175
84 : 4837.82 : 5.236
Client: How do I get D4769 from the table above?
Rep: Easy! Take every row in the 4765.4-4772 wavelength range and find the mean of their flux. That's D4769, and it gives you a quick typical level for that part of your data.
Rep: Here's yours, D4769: 5.4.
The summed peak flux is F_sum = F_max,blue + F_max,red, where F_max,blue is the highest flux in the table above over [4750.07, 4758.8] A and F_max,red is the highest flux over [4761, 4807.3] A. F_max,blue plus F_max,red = 11.5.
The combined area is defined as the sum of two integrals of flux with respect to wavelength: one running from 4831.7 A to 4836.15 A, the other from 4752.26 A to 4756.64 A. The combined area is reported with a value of 47.3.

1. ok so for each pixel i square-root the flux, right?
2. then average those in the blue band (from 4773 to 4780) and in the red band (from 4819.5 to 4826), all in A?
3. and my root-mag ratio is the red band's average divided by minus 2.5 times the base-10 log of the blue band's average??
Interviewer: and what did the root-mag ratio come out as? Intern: -2.31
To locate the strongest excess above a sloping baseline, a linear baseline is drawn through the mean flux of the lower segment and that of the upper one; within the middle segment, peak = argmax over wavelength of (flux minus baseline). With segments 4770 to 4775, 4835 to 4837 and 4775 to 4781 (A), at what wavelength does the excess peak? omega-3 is 4775.84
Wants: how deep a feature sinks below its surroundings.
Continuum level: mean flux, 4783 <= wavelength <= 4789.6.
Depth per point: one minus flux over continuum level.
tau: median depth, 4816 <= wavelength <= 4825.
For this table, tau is 0.15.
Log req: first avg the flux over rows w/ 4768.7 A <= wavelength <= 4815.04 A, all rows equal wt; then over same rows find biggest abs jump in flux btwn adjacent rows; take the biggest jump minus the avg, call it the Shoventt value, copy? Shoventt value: -5.3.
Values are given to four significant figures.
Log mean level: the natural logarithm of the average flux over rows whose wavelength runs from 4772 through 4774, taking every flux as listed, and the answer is 1.697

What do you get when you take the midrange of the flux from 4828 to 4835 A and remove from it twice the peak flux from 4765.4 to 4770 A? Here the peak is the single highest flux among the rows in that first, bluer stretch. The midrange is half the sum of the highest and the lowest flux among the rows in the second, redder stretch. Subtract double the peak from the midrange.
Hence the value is -6.21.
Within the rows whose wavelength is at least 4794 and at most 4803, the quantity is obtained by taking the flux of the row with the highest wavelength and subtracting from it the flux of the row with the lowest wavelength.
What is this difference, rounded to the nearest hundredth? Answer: -0.31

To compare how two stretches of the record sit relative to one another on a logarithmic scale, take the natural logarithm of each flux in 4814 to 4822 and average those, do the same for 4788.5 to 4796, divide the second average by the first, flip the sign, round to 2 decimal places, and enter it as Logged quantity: -1.11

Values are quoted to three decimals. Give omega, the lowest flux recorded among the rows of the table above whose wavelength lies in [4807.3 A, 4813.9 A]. 5.132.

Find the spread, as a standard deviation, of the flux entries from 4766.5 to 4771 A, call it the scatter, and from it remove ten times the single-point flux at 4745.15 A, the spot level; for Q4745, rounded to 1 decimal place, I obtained -54.2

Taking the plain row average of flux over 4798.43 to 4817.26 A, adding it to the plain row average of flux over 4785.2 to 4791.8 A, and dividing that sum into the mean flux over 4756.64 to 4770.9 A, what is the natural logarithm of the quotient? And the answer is -0.65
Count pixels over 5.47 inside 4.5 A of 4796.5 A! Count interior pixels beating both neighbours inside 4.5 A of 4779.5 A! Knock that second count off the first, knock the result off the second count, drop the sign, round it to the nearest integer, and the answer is 7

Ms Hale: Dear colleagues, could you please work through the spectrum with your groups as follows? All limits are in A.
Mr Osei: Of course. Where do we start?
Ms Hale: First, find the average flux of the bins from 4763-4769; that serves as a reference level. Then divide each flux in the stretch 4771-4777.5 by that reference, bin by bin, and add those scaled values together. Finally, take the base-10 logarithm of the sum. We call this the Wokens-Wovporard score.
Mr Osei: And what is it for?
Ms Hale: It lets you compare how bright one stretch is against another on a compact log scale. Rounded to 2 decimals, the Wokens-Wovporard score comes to 0.78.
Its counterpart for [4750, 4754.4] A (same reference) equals 0.63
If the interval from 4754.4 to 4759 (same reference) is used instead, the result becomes 0.63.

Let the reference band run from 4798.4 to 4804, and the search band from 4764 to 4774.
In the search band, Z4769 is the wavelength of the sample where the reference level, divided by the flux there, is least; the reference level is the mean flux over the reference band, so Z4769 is 4771.44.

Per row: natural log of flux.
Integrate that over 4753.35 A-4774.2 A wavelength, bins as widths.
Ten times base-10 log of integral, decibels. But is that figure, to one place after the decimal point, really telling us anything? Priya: 15.5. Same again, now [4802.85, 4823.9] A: 15.3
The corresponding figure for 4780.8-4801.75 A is 15.5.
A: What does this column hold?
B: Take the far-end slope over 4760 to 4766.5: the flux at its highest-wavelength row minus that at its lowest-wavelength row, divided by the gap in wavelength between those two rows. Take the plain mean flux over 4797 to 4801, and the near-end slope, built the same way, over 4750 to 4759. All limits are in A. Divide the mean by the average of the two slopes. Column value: -825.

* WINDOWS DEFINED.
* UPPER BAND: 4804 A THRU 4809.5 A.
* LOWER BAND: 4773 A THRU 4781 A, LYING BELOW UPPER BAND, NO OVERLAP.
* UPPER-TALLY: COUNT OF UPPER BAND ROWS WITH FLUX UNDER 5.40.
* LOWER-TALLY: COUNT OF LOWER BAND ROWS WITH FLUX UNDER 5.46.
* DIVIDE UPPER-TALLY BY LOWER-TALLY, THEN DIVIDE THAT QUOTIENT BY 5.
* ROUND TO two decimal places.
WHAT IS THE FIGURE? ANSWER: 0.14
